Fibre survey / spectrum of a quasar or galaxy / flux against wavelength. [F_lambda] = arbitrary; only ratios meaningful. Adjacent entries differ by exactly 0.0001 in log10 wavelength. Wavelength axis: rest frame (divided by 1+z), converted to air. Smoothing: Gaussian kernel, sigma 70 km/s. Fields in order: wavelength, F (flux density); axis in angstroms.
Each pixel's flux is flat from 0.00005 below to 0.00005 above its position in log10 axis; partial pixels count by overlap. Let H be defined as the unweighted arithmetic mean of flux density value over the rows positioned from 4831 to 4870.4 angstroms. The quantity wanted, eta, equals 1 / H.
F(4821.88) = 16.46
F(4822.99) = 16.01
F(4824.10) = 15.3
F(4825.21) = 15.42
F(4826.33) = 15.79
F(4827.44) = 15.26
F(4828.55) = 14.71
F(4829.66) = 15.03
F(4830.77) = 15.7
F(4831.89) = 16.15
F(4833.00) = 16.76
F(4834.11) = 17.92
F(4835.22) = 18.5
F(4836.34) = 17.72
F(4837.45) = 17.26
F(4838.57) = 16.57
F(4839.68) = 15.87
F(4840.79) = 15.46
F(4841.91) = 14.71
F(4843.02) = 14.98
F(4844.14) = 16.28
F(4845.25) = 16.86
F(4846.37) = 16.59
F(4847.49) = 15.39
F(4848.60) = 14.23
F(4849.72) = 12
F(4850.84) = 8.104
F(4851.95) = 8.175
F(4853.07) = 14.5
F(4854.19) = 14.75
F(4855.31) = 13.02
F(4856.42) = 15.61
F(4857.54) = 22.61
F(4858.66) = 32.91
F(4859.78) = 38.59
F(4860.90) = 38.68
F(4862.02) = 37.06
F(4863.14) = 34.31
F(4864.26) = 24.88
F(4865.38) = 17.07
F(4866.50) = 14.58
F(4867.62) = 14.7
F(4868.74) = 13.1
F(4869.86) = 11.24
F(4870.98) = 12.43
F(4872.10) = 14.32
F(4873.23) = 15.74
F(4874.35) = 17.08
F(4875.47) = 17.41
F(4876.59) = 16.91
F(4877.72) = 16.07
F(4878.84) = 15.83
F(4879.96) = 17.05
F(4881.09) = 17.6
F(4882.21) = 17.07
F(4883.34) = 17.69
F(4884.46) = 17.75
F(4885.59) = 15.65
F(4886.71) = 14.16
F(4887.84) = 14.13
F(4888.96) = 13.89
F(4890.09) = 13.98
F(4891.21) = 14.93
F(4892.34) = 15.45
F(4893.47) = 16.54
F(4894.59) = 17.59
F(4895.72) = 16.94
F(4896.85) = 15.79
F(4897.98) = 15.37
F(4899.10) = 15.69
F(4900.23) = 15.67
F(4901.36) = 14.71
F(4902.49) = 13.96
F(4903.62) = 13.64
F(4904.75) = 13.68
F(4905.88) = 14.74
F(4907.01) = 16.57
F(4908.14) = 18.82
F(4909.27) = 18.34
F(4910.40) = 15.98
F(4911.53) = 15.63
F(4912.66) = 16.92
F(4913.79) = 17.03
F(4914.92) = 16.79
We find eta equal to 0.0541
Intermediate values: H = 18.5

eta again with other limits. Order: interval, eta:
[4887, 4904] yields 0.0657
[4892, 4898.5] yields 0.0614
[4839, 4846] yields 0.0637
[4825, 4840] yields 0.0612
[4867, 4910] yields 0.0642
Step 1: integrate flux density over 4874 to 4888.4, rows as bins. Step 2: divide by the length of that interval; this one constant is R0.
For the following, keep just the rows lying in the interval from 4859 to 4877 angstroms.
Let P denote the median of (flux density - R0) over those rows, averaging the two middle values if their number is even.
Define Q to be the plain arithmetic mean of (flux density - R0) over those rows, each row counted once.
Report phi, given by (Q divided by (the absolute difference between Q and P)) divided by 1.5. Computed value 1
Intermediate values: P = 0.51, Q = 4.6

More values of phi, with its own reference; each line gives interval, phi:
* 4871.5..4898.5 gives -3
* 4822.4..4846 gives -1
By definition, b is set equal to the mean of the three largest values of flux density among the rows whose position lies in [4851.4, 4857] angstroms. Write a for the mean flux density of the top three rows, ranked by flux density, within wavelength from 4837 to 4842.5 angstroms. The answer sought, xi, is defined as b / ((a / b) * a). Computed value 0.8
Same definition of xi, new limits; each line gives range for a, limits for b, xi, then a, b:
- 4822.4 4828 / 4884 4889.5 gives 1.0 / 15.7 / 15.9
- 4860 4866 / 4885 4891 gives 0.2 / 36.7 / 14.6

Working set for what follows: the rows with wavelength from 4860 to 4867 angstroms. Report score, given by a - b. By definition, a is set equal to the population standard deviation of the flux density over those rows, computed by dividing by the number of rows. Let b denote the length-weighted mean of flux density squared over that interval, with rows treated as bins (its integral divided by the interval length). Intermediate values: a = 9.5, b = 897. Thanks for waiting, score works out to -888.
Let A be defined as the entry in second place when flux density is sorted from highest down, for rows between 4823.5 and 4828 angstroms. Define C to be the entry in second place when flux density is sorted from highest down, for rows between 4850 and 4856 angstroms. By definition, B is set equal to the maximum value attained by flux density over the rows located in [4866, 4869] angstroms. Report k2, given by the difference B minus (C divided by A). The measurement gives 14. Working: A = 15.42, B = 14.7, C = 14.5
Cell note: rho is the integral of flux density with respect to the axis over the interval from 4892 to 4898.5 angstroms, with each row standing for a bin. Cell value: 106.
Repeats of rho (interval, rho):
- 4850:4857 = 87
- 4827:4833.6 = 103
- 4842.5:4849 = 102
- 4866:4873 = 94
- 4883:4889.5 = 101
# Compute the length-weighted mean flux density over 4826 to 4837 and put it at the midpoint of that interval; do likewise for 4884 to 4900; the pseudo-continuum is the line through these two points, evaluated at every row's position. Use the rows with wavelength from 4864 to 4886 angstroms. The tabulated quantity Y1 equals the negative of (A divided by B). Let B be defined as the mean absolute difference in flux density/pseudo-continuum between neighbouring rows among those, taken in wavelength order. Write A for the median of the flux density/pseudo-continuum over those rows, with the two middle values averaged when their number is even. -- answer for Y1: -12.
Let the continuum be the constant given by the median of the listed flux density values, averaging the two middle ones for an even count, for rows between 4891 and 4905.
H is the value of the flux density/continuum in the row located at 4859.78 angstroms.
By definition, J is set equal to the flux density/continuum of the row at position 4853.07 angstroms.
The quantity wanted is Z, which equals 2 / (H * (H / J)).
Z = 0.3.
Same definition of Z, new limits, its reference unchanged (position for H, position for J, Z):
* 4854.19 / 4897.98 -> 2.2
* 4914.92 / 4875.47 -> 1.9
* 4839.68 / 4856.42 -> 1.9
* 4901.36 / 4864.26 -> 3.6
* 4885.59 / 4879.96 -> 2.2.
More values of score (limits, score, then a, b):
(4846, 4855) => -172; 3.0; 175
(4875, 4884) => -287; 0.6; 288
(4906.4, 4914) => -290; 1.1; 291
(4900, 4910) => -244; 1.8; 246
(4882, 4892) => -238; 1.5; 240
